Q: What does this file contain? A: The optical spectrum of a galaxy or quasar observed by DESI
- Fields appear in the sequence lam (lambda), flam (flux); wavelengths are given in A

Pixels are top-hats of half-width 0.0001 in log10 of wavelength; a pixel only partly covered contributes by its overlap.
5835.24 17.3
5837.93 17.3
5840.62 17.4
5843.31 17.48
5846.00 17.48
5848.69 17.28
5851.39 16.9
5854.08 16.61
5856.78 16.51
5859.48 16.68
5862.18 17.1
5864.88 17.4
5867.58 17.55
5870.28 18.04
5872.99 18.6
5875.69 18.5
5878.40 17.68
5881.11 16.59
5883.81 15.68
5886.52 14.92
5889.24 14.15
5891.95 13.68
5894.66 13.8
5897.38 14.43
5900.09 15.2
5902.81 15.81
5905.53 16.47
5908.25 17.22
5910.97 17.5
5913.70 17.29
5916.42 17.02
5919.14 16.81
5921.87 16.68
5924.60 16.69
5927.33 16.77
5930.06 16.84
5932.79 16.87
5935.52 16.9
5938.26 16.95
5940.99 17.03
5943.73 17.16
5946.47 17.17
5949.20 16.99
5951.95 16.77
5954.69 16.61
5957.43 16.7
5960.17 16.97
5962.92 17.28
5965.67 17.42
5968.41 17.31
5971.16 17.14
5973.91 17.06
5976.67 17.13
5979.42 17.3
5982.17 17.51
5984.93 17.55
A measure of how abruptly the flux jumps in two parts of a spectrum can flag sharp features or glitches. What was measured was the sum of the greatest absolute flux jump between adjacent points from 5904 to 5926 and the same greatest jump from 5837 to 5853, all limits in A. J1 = 1.1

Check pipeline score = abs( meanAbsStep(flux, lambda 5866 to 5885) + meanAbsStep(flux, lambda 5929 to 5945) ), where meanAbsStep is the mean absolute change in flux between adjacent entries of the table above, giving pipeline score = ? 0.7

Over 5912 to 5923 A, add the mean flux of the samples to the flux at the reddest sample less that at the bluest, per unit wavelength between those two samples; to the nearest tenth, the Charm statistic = 16.9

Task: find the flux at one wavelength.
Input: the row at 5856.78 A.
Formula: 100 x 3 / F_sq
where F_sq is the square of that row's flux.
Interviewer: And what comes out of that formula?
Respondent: 1.10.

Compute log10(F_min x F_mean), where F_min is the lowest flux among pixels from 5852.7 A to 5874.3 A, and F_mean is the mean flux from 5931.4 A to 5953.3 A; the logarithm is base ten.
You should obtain 2.45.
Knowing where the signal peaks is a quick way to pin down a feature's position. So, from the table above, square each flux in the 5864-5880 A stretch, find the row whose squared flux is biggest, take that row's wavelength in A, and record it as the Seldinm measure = 5872.99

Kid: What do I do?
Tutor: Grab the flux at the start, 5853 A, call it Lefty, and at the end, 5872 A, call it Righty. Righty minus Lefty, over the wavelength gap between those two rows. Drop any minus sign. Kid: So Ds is 0.088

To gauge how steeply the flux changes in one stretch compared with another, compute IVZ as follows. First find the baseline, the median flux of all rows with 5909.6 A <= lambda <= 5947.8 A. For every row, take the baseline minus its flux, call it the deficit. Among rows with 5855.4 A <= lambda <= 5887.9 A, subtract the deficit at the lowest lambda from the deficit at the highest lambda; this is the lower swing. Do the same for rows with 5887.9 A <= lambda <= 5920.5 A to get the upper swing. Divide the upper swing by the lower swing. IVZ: -1.7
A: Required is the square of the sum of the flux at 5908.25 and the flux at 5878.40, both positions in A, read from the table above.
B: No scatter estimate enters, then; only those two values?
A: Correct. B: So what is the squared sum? 1218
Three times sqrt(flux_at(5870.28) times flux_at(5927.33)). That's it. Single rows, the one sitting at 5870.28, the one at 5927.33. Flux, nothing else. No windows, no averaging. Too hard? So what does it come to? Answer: 52.2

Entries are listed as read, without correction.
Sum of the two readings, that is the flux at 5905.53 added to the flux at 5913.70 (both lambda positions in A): 33.8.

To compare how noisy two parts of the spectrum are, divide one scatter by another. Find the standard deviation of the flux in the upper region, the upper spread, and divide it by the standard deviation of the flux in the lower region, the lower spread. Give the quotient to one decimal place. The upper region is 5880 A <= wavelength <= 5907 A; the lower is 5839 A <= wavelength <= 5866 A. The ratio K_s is 2.8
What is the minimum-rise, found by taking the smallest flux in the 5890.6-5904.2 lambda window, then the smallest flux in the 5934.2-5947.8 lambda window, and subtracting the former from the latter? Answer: 3.2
